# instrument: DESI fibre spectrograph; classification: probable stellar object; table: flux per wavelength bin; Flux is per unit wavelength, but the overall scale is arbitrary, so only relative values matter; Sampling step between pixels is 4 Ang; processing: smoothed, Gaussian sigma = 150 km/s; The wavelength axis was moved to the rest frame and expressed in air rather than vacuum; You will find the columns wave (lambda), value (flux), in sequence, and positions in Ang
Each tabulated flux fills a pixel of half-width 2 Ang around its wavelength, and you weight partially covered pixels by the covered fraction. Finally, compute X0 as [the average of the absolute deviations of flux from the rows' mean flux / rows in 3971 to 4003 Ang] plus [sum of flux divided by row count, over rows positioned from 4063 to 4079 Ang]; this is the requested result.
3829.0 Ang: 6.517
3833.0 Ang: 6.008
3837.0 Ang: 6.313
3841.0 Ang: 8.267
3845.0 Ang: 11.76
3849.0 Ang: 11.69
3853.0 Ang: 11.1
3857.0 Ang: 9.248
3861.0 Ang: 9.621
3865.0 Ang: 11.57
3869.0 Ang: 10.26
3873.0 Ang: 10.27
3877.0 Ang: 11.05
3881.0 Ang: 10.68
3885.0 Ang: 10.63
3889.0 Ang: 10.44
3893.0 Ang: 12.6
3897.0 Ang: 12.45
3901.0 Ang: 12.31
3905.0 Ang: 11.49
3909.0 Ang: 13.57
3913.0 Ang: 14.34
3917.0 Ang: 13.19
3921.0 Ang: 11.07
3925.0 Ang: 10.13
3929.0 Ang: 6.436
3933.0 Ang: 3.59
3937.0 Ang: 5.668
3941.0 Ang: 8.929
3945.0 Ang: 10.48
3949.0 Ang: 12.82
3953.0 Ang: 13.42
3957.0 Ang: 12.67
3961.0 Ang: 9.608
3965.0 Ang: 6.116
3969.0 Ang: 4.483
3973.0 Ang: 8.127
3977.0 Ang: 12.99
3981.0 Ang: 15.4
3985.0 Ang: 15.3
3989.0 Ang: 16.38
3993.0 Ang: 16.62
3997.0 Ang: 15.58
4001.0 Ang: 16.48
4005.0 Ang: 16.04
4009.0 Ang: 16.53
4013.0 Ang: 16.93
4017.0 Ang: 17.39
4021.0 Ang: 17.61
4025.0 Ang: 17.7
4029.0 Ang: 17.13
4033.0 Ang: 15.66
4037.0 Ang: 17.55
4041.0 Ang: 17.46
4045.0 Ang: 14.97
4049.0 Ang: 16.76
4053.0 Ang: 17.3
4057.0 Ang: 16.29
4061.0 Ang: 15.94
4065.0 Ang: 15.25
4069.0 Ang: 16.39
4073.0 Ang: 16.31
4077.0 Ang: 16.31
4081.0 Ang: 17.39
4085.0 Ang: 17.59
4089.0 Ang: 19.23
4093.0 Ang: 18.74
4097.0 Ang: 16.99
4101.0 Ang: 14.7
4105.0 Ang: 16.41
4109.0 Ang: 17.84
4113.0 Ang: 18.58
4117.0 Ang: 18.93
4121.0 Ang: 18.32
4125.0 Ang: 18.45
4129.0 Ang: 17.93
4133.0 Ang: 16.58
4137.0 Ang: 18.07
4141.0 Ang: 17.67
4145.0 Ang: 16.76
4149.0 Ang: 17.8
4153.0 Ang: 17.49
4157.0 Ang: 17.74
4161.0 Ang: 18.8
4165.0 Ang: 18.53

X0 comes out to 18.1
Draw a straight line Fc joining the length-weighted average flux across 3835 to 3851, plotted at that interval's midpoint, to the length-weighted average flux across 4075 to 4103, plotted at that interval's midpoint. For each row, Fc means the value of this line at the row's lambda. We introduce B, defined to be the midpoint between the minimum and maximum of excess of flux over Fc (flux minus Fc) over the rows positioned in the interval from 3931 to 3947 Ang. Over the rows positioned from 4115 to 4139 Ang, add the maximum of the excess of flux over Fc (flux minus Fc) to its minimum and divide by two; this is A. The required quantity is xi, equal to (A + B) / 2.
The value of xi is -3.1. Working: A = -0.7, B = -5.5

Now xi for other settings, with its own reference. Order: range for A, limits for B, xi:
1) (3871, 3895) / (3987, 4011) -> 1.1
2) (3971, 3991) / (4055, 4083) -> -1.0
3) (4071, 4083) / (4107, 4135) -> -0.4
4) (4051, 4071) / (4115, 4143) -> -0.4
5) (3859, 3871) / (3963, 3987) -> -1.6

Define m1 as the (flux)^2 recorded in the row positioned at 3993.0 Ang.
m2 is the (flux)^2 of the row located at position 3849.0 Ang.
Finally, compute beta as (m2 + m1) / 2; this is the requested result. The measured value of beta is 206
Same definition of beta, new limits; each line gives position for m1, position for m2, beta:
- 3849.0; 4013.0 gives 212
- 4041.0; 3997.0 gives 274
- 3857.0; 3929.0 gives 63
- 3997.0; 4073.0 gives 254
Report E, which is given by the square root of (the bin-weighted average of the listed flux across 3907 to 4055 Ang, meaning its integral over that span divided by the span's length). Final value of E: 3.65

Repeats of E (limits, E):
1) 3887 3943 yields 3.23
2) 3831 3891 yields 3.15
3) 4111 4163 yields 4.23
